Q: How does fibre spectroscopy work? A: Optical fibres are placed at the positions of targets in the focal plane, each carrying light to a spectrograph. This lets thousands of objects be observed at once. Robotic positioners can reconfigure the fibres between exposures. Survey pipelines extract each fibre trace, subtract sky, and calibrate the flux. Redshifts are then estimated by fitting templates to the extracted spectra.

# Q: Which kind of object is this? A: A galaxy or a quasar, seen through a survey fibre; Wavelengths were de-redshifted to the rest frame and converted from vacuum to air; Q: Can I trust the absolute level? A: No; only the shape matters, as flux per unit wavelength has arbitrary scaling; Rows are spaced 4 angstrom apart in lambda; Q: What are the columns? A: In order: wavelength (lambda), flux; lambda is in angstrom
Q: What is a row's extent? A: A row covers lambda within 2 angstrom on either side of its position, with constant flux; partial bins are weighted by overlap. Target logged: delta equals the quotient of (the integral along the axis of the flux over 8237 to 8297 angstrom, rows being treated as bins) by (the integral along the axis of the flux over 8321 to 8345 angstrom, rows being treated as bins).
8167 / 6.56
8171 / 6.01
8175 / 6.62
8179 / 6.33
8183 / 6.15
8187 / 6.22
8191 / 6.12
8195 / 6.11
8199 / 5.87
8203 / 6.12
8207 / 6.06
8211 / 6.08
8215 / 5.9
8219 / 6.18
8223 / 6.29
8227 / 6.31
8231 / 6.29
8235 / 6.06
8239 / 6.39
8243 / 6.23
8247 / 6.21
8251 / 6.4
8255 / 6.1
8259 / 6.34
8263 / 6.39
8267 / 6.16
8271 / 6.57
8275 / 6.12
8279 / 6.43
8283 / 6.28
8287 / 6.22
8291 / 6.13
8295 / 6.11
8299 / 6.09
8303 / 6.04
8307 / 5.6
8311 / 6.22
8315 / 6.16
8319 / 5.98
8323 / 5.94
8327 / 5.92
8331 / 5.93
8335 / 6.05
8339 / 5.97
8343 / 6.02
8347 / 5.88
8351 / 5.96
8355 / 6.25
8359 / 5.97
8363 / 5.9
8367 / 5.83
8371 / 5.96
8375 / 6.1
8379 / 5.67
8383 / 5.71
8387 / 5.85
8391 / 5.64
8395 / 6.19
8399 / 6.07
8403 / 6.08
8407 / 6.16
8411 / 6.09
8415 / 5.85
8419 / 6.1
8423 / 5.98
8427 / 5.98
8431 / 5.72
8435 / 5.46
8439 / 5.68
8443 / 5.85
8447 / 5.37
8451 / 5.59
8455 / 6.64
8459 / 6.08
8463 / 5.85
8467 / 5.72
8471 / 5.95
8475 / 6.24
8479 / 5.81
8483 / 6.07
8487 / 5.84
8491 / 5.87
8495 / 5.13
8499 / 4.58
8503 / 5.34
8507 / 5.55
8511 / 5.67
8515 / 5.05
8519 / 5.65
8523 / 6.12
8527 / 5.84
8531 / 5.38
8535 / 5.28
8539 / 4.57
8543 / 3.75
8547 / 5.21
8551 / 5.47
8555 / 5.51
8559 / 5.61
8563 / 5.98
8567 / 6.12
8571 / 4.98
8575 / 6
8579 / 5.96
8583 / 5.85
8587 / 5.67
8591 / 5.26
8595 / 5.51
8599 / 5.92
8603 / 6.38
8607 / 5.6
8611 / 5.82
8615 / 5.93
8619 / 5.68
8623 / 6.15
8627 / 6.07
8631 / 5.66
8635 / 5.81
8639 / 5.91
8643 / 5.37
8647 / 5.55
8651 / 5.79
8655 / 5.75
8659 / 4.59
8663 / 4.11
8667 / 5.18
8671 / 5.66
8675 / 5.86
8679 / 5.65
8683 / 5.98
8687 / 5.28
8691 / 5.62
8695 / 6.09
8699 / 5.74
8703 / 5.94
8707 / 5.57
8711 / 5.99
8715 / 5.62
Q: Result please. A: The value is 3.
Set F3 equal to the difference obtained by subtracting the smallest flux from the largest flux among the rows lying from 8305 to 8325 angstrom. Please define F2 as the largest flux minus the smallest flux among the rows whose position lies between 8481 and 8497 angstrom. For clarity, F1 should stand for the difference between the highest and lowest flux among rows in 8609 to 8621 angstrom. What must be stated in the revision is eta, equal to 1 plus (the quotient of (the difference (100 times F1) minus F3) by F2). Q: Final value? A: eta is 27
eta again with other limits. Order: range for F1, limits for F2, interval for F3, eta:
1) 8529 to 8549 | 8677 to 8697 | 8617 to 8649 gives 201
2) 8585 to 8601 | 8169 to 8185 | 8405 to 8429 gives 109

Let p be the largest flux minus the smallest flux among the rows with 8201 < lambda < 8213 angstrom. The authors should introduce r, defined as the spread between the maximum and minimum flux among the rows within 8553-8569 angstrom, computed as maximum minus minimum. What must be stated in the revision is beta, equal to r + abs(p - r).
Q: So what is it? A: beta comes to 1.16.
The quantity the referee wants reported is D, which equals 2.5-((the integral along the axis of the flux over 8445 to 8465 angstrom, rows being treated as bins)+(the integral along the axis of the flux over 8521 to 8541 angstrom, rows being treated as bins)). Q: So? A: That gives -224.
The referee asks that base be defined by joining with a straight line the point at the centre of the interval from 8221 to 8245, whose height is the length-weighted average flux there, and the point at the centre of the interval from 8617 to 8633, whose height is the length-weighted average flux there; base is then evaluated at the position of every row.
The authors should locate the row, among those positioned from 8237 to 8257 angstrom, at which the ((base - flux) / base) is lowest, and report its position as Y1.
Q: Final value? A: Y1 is 8251 angstrom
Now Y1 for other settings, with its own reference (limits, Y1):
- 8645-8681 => 8675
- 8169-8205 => 8175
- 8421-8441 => 8427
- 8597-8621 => 8603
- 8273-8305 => 8279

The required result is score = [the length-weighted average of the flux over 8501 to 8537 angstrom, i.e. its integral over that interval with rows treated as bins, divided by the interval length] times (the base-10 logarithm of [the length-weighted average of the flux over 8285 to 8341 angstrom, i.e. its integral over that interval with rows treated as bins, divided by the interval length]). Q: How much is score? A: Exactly 4.32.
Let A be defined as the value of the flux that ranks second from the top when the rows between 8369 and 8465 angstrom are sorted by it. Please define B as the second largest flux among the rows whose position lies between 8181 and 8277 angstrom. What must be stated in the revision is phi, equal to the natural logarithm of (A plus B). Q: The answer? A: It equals 2.53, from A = 6.19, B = 6.4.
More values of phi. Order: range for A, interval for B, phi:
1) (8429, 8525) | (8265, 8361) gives 2.54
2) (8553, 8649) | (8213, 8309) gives 2.53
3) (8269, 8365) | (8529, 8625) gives 2.53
